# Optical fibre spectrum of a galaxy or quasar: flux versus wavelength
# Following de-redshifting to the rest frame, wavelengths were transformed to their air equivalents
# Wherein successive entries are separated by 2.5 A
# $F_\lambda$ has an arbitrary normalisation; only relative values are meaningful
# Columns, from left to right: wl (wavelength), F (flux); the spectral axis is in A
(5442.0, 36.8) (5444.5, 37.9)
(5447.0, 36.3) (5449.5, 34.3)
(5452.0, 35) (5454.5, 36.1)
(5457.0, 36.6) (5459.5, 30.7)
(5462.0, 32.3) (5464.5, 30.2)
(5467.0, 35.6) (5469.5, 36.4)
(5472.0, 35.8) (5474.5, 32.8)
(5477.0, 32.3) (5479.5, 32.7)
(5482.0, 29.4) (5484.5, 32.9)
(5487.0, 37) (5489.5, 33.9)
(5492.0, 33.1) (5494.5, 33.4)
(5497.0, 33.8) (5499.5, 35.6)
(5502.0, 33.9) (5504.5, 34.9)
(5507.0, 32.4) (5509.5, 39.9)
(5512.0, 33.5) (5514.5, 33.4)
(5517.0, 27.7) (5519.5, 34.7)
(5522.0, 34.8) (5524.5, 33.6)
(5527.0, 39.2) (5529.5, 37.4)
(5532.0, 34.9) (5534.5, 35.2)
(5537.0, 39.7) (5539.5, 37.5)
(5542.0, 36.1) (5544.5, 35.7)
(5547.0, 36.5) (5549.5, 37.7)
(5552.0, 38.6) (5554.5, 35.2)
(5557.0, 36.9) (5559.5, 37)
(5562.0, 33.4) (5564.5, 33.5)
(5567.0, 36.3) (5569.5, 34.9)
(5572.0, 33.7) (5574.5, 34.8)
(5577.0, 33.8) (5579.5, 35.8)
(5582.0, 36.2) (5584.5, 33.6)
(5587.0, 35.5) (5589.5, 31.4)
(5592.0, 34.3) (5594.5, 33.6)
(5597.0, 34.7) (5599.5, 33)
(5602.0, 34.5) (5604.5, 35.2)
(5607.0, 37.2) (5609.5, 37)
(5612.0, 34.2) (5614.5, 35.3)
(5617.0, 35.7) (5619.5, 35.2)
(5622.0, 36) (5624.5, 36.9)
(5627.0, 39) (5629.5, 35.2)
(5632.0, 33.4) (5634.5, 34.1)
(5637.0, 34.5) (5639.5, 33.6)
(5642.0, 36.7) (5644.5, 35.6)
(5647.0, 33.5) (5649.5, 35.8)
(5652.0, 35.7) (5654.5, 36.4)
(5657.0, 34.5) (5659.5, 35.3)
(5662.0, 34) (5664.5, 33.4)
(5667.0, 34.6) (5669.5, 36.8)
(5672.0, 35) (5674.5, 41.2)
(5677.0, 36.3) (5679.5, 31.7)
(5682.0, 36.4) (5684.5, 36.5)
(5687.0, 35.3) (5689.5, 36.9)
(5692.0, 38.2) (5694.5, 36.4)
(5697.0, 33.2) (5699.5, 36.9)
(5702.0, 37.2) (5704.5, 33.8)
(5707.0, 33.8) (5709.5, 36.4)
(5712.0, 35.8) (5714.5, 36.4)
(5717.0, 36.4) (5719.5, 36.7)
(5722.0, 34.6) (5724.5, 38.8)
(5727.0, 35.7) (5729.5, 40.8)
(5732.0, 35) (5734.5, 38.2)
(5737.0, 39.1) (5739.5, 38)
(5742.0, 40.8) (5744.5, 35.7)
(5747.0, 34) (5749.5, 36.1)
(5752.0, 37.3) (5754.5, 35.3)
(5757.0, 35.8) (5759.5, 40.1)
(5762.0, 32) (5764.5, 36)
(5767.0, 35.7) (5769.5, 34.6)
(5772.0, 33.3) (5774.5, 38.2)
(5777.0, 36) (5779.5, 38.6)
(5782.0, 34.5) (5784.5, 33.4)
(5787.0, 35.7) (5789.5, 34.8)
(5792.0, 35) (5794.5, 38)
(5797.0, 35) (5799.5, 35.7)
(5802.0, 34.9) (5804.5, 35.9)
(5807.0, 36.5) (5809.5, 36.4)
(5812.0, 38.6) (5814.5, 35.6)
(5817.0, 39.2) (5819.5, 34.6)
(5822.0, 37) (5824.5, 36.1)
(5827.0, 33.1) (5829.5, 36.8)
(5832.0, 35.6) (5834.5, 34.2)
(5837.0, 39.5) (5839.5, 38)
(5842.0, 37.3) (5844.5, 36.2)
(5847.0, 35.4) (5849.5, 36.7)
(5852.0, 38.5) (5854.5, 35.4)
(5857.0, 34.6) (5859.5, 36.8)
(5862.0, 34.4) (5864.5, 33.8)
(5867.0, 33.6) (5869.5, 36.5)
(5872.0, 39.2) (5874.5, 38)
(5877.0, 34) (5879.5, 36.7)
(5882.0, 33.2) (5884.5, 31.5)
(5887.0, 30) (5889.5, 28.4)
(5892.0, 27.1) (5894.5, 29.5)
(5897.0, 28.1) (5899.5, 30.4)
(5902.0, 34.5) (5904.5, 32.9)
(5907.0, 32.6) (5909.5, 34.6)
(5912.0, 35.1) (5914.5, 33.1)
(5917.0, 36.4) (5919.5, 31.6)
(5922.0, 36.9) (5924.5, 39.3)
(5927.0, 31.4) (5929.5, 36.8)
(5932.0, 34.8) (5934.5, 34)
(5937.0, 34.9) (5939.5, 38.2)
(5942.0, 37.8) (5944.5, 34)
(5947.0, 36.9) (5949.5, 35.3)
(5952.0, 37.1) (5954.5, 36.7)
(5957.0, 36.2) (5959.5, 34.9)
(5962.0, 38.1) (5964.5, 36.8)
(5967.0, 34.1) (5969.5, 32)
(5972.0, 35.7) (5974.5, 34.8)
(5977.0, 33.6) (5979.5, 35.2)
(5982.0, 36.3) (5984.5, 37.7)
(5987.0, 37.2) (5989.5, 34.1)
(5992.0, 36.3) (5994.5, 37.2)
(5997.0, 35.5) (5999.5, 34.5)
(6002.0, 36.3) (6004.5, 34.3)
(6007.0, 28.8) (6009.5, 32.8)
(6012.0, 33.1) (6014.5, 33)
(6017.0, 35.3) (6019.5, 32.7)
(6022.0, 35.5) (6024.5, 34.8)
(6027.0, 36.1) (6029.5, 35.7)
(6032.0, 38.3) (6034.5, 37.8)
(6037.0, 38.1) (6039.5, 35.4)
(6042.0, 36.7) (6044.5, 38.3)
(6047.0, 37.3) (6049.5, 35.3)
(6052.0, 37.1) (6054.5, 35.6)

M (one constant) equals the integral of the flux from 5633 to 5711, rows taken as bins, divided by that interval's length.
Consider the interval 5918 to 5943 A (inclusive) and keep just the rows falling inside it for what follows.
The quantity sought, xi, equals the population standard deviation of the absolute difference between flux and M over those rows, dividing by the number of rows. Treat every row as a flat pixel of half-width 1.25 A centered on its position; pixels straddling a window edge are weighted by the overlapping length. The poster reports 1.3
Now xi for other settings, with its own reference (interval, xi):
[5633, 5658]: 0.6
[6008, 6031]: 1.1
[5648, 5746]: 1.4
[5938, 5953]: 0.8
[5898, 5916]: 1.5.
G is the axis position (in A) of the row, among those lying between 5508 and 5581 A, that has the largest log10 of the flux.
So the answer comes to 5509.5 A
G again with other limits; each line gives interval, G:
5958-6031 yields 5962.0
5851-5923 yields 5872.0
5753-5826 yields 5759.5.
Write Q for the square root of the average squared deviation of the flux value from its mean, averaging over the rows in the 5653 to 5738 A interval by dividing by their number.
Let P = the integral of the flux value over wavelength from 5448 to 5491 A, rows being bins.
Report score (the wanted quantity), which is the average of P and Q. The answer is 727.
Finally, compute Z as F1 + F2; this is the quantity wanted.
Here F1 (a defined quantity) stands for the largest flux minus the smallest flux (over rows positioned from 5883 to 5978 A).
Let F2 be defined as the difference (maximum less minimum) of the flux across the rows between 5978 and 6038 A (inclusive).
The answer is 21.7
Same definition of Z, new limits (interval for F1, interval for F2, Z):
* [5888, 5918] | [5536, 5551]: 13.3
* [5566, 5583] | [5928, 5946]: 6.8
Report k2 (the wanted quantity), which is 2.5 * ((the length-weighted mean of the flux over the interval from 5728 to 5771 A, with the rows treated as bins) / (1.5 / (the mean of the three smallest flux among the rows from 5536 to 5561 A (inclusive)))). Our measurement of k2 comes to 2182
